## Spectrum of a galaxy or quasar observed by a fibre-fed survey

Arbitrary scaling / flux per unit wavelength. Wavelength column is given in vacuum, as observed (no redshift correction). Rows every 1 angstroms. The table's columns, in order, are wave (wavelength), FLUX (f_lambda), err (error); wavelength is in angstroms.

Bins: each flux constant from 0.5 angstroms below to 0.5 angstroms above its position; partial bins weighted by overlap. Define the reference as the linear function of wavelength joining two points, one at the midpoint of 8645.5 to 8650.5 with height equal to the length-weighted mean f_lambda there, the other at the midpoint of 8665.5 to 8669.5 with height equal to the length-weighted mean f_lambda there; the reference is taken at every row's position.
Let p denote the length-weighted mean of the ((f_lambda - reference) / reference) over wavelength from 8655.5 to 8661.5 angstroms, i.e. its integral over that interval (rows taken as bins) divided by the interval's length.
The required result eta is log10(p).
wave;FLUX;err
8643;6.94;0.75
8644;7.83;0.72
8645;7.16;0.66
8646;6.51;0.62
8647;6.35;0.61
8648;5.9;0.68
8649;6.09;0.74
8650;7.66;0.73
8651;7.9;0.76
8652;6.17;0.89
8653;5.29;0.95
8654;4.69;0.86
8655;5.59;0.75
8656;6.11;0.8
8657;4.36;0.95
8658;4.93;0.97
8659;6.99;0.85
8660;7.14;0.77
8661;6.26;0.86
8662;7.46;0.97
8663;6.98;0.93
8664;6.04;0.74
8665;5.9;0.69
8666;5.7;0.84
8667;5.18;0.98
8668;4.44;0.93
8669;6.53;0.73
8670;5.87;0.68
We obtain -2.26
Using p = 0.01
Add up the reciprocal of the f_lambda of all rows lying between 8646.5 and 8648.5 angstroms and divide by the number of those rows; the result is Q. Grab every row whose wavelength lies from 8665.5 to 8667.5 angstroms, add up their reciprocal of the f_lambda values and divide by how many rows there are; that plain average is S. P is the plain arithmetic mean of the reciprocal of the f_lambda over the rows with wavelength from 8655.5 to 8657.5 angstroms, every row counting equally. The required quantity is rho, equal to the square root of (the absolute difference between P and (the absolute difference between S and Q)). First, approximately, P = 0.197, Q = 0.163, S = 0.184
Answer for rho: 0.419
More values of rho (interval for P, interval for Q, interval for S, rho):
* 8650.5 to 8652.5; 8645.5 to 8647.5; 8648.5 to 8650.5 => 0.369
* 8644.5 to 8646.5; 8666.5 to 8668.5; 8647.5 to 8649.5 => 0.323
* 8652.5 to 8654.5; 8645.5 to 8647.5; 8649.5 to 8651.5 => 0.417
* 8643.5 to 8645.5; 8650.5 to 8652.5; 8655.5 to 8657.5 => 0.285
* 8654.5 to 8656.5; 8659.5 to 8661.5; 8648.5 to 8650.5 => 0.411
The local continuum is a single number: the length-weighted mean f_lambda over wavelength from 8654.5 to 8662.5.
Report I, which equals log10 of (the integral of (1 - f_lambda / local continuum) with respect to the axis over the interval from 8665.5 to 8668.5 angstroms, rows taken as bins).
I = -0.31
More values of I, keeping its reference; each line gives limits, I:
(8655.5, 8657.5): -0.55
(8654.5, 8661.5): -0.65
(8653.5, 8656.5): -0.50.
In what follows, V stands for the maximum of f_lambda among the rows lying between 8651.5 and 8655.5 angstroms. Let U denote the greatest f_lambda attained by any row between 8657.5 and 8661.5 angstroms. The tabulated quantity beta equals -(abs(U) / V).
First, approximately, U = 7.14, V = 6.17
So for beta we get -1.16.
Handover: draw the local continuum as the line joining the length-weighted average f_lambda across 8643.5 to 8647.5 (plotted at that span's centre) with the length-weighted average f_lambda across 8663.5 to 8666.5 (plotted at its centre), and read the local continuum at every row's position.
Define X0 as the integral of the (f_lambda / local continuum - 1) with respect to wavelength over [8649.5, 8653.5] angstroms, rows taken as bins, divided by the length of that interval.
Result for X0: 0.02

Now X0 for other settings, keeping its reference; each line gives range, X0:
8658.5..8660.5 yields 0.14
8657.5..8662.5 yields 0.07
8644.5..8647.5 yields -0.04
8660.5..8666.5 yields 0.07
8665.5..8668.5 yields -0.12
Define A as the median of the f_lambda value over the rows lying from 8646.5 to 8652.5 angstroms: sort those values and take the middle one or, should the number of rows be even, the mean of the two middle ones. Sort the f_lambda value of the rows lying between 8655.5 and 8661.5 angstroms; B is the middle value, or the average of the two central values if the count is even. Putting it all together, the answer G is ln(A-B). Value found -2.6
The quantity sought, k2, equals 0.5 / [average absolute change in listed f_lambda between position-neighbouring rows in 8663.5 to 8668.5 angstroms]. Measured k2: 1.25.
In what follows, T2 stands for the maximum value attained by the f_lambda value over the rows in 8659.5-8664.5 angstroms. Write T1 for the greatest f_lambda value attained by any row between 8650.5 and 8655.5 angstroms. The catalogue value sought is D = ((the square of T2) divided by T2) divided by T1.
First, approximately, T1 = 7.9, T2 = 7.46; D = 0.94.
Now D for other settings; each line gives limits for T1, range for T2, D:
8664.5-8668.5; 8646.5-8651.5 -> 1.34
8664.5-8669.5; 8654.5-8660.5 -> 1.09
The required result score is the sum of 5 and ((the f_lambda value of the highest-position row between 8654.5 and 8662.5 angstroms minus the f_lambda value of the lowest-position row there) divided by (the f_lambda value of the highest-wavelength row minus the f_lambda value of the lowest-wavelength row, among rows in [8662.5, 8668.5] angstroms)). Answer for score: 4.3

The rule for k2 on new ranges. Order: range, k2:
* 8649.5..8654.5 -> 0.58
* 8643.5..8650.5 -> 0.81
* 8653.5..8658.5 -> 0.53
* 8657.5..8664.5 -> 0.53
